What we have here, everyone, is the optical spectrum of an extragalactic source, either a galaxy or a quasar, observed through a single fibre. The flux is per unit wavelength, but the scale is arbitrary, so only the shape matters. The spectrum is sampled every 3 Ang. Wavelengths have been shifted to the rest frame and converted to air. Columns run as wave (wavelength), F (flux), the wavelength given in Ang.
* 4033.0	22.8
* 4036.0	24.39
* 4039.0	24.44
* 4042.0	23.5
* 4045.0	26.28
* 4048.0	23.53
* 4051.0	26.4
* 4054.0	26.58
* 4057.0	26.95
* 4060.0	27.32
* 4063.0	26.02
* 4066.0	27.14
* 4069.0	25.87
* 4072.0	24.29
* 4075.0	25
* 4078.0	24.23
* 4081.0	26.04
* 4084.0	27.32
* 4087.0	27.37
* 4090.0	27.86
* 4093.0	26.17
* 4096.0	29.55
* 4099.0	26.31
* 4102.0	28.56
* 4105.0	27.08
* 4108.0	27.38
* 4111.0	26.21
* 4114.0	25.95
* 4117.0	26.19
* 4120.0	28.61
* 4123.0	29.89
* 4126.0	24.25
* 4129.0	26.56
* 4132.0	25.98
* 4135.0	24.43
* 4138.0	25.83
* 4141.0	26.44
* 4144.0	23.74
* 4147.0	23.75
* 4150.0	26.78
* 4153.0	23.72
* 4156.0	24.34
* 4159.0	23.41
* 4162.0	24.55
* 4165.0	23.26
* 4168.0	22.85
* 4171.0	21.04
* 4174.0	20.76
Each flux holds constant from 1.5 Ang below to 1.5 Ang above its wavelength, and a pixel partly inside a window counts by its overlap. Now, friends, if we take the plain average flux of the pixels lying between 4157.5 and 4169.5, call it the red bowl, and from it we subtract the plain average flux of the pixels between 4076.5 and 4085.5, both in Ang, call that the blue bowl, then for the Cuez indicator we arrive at -2.3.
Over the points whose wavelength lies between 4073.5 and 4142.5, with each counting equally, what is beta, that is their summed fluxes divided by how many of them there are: 26.7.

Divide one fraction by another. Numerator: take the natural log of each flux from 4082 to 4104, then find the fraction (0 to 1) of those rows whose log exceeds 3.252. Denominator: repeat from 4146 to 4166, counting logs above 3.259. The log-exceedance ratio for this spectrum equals 7.0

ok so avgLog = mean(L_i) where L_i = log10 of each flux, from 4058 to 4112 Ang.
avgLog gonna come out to 1.43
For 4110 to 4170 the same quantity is 1.40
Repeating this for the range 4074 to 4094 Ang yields 1.42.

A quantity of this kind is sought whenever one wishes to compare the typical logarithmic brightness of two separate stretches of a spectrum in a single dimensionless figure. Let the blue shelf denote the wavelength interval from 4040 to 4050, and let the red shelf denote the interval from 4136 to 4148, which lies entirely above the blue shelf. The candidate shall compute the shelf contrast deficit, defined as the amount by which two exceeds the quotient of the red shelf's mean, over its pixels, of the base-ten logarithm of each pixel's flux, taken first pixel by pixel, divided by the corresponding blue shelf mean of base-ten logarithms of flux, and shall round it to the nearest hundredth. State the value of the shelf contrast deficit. 0.99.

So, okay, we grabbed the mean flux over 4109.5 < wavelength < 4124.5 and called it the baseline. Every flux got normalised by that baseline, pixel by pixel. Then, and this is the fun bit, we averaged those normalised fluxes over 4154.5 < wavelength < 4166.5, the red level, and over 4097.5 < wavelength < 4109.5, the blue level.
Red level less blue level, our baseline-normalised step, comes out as -0.13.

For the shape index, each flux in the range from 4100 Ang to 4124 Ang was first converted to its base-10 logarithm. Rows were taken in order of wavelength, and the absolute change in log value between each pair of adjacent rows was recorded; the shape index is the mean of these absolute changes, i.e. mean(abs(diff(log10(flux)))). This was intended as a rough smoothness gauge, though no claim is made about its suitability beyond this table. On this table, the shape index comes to 0.016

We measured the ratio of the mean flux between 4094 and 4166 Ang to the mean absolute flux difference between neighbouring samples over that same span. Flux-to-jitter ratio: 16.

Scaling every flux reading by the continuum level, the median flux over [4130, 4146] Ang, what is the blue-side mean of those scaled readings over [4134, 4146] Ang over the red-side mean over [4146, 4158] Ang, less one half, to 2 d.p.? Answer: 0.52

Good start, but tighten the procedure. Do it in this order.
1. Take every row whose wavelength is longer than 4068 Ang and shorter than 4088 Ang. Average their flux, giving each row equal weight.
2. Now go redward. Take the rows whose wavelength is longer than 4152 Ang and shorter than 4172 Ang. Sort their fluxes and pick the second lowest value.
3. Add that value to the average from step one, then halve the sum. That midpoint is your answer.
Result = 24.3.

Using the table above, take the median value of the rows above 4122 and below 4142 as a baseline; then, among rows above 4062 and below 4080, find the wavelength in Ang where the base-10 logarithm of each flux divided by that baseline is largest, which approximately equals 4066.0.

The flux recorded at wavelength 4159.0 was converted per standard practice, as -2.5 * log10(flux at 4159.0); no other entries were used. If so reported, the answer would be -3.42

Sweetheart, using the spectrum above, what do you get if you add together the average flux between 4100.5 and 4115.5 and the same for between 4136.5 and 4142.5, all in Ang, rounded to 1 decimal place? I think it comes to 53.2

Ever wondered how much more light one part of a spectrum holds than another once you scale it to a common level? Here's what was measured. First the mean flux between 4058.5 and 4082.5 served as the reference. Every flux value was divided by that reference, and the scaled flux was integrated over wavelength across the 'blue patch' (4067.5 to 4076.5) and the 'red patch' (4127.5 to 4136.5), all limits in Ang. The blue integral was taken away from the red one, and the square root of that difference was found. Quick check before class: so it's 0.46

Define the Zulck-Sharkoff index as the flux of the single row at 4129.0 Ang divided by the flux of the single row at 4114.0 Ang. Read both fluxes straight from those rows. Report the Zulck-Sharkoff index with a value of 1.02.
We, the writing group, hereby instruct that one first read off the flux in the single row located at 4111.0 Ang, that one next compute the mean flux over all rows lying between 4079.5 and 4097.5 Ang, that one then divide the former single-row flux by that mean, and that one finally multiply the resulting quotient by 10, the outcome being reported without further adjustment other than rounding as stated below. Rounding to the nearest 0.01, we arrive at 9.57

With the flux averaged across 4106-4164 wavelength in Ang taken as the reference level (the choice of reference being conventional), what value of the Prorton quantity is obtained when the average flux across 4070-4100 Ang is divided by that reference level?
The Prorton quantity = 1.03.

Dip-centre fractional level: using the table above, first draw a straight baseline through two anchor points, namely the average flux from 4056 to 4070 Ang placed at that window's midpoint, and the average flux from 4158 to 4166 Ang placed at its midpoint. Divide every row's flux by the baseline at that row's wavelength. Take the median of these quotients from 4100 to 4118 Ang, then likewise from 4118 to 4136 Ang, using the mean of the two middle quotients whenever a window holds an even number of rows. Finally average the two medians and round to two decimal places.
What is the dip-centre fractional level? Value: 1.06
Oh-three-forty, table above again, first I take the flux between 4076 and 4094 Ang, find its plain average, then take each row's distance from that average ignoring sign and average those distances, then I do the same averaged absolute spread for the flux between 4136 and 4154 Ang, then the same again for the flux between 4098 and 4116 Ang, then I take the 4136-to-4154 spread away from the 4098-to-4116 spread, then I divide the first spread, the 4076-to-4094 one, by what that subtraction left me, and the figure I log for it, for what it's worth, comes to -2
